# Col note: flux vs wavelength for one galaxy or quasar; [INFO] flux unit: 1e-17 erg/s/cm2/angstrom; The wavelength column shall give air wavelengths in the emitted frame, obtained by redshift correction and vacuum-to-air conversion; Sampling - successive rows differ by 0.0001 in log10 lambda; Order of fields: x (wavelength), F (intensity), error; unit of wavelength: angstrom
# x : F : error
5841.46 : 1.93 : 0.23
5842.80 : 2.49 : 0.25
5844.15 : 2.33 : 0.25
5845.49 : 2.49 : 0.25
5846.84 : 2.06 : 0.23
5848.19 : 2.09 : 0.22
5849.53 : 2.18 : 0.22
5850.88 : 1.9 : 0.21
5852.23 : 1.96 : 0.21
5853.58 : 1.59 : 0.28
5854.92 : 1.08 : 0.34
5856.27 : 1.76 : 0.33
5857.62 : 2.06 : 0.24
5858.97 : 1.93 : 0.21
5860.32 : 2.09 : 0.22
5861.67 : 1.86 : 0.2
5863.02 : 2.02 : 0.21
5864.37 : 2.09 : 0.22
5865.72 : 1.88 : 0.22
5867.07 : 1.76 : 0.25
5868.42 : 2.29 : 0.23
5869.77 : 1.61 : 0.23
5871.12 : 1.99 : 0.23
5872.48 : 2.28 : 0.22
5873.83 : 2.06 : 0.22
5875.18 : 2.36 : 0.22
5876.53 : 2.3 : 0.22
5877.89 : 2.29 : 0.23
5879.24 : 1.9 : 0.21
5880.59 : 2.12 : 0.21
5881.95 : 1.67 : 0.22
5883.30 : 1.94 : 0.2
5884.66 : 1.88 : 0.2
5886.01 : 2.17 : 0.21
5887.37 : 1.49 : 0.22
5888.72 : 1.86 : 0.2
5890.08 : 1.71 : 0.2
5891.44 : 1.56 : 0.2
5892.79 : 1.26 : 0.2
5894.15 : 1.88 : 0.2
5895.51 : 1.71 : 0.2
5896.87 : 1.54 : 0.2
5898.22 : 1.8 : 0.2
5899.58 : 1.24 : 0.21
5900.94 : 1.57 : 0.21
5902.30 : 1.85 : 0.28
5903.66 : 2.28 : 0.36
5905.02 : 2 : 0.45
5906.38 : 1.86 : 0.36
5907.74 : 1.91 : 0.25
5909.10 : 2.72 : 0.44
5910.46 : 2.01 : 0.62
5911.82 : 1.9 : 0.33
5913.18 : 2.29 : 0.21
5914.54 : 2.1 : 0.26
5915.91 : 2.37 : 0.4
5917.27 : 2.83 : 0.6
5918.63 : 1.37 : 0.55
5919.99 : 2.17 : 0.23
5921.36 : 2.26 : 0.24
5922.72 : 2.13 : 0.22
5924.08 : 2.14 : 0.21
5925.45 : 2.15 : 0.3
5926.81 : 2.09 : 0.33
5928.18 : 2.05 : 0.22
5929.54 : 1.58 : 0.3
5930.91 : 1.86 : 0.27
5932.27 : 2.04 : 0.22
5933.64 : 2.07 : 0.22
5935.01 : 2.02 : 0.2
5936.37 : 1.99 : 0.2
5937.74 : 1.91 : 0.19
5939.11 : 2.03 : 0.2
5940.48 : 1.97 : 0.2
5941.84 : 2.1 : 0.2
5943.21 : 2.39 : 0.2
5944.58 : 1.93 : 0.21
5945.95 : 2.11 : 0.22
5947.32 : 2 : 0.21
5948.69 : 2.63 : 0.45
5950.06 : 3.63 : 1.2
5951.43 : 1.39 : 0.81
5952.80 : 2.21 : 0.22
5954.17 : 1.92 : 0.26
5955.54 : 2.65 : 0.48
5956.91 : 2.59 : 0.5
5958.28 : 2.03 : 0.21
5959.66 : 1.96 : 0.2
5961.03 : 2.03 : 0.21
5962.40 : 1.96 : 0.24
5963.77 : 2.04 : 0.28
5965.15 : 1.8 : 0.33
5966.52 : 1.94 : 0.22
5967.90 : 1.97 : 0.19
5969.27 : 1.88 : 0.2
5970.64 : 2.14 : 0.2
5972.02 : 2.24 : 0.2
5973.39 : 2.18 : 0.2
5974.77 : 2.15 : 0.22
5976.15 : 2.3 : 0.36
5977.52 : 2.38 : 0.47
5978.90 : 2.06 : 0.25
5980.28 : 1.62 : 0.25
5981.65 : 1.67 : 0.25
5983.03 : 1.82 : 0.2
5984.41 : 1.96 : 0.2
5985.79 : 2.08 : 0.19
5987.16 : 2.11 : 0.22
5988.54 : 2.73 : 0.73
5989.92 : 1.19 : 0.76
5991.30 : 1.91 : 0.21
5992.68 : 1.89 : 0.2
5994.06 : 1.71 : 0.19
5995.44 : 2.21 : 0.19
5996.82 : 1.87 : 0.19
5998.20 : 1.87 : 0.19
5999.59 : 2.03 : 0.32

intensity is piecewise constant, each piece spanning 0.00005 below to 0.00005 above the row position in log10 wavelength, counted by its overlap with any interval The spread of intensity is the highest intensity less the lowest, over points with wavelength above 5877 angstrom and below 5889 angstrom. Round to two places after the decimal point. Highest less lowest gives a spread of 0.80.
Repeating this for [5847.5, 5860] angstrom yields 1.10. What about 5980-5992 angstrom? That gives 1.54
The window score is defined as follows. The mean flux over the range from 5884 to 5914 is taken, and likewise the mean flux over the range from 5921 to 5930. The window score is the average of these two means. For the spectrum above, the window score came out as 1.95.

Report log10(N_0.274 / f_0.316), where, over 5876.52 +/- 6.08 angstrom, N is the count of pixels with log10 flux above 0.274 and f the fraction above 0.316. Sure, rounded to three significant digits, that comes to 1.16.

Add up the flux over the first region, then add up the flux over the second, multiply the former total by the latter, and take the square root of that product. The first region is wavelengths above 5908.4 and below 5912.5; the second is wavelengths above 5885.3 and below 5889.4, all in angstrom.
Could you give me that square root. 6.05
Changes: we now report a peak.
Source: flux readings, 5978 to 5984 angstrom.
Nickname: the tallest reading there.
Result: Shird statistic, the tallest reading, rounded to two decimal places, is 2.06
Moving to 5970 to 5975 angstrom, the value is 2.24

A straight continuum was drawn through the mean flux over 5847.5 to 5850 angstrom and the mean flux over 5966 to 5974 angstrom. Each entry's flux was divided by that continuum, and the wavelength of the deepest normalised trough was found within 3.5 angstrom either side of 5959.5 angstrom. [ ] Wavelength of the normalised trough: 5959.66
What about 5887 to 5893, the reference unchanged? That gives 5892.79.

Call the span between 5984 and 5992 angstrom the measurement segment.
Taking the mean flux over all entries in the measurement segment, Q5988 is 2.00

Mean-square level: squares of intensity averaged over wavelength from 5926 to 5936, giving 3.9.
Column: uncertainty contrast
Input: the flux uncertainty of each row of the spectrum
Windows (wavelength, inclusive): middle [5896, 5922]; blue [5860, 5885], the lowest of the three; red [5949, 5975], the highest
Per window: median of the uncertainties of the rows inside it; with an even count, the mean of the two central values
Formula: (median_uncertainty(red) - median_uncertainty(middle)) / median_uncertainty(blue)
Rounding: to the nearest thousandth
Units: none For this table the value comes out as -0.273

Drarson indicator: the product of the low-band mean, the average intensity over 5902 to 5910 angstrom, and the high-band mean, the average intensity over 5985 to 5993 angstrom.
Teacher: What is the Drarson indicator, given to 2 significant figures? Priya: 4.2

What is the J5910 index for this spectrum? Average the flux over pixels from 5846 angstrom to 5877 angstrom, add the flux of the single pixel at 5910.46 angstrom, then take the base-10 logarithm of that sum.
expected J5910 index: 0.599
